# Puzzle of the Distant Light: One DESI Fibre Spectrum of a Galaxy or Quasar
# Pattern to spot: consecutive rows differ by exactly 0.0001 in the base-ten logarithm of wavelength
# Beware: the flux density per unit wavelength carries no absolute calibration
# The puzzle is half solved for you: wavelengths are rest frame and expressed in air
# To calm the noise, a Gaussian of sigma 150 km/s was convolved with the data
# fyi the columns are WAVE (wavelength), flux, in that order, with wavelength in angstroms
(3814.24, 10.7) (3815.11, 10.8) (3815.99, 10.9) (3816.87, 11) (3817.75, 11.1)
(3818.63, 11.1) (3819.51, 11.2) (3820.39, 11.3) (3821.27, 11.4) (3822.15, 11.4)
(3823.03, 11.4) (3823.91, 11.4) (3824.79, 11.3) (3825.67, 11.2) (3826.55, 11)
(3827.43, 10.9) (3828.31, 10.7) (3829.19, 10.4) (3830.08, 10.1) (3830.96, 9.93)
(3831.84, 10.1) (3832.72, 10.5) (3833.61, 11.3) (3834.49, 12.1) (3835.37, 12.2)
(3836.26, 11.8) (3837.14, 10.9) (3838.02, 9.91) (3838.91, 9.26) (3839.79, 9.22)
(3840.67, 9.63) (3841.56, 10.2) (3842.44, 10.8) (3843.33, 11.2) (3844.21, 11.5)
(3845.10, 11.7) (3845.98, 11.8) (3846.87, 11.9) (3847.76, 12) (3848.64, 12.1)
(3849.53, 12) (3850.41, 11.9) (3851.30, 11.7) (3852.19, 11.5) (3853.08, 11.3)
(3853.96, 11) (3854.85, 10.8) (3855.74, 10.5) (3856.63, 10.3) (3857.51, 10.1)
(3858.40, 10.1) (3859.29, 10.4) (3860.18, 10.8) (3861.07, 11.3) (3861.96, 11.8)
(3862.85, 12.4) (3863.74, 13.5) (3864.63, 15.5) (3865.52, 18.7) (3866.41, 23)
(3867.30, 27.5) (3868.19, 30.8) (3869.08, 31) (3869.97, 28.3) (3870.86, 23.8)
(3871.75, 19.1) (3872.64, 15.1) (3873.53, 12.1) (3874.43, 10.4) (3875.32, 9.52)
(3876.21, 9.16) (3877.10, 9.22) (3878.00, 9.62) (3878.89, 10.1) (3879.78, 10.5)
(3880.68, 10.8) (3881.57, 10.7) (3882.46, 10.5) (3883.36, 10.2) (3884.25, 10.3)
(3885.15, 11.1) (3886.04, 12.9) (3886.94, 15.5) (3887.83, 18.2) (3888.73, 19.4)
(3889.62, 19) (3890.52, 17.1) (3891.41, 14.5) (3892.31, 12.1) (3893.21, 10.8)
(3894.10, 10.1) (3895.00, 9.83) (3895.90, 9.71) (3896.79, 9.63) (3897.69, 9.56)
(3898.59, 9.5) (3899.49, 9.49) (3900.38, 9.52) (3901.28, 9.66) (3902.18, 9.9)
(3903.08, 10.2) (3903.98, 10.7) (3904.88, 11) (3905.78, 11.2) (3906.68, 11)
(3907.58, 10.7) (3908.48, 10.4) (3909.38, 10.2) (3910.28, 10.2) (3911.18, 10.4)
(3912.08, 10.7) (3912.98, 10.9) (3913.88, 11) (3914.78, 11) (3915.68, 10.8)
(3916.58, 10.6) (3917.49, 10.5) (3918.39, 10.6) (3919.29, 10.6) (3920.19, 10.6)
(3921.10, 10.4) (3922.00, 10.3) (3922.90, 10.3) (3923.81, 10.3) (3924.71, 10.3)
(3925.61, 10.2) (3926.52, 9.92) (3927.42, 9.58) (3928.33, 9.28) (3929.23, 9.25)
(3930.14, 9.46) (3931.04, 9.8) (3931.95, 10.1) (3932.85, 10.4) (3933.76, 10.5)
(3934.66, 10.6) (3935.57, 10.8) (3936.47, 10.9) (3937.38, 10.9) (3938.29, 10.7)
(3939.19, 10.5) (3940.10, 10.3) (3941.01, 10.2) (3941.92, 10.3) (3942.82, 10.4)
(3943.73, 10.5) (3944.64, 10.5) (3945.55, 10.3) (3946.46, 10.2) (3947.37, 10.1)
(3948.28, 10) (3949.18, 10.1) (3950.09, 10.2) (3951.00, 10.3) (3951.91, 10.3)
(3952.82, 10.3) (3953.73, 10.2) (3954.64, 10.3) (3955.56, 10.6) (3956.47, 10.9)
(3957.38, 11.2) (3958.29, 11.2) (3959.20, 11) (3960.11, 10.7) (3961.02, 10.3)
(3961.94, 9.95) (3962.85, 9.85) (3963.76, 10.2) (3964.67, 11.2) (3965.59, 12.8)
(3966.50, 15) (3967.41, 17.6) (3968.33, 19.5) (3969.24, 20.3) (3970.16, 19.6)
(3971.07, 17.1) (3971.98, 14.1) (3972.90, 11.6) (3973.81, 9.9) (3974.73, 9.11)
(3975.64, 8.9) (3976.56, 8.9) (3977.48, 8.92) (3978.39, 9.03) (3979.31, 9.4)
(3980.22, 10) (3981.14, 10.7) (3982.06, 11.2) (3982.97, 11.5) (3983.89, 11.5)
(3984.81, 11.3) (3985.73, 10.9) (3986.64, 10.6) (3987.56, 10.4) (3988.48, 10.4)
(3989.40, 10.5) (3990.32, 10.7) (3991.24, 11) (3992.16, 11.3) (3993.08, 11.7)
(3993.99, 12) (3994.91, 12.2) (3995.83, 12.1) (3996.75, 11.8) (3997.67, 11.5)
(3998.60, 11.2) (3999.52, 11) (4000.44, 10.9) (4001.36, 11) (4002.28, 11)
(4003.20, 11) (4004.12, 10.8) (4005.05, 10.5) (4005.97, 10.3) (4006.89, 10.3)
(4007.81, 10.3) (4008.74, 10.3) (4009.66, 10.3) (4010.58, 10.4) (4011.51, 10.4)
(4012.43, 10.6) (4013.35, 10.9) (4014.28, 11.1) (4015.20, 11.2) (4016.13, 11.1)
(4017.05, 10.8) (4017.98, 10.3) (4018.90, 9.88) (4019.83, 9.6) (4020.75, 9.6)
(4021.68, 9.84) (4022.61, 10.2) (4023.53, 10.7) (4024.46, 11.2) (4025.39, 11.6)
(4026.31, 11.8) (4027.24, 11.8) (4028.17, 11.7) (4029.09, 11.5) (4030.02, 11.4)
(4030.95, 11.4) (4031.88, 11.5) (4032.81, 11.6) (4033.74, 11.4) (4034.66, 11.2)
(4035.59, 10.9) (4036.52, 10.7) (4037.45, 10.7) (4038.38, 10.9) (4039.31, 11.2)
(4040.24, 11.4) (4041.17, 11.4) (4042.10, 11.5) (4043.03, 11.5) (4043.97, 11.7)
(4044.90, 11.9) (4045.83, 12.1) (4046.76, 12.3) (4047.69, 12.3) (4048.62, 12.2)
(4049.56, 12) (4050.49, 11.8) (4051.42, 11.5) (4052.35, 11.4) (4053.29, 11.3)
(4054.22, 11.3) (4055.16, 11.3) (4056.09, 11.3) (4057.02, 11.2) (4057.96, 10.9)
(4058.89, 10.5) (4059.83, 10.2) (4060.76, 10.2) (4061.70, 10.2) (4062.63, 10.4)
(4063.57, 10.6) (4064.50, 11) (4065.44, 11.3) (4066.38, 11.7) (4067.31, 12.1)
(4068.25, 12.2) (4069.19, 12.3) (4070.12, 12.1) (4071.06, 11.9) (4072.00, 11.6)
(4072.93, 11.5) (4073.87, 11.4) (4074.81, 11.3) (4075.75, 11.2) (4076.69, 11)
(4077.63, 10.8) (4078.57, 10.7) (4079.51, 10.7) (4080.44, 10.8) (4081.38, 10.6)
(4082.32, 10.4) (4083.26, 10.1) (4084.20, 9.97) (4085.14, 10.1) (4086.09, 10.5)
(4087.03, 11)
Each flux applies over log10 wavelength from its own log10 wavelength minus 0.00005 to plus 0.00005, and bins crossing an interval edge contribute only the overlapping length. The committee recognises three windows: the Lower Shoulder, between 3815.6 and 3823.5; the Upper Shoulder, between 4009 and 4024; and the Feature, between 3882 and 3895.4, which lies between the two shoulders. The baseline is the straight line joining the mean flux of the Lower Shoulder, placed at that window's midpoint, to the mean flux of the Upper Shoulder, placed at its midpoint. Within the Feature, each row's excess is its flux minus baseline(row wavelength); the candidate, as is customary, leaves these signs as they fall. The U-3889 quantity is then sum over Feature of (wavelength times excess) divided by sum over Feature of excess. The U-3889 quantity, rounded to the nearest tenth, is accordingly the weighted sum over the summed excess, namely 3889.0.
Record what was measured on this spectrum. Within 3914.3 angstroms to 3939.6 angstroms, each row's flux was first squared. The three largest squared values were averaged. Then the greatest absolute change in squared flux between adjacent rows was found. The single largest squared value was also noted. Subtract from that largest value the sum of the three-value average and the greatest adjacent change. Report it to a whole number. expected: -5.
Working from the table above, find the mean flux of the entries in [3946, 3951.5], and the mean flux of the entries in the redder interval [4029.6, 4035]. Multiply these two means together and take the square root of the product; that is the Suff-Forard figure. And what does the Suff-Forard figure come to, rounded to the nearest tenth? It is 10.8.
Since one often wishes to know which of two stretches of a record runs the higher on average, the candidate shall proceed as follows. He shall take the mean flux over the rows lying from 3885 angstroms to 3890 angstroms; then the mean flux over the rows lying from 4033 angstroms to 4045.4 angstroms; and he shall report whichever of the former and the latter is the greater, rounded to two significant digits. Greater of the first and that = 16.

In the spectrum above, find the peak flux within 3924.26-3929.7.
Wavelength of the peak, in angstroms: 3924.71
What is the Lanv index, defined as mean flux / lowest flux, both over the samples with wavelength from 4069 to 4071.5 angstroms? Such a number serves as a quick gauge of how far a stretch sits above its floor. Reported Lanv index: 1.02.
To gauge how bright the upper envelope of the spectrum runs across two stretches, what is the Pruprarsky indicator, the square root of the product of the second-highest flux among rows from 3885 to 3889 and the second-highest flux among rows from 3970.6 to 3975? 16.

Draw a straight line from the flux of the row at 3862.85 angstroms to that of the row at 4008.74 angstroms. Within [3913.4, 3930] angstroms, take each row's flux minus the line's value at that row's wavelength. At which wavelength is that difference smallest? 3929.23 angstroms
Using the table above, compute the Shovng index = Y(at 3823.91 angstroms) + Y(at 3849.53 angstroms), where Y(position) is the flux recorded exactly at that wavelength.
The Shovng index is 23.4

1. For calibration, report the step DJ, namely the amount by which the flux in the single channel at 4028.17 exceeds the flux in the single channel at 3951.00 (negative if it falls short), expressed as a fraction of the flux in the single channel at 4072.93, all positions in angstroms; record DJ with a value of 0.12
